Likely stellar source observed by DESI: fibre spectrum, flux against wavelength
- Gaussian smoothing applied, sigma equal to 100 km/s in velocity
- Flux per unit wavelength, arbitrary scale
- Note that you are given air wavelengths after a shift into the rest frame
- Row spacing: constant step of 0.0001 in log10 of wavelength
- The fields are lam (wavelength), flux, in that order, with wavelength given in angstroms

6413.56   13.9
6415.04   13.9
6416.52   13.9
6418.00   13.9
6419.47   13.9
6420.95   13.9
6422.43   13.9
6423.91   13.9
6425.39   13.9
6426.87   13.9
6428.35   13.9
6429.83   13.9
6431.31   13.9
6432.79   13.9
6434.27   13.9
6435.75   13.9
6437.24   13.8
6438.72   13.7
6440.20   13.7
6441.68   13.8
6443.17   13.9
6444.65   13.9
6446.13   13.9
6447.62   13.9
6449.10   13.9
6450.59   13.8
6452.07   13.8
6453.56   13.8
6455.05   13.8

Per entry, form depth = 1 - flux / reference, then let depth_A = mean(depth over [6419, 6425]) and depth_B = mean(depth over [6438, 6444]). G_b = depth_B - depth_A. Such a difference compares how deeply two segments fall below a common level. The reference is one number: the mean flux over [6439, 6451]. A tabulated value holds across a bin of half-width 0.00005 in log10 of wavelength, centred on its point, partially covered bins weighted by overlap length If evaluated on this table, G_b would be 0.009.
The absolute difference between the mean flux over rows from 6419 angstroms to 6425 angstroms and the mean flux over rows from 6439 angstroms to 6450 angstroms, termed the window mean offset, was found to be 0.04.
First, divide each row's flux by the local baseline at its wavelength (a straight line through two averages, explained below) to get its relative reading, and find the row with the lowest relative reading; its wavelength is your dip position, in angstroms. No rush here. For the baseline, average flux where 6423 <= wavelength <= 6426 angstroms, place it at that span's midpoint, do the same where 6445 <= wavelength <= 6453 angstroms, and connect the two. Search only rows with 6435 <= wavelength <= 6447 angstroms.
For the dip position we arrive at 6438.72 angstroms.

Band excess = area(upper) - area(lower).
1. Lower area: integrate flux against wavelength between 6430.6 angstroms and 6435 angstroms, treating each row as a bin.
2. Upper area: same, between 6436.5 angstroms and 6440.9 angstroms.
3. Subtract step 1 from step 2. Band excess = -0.7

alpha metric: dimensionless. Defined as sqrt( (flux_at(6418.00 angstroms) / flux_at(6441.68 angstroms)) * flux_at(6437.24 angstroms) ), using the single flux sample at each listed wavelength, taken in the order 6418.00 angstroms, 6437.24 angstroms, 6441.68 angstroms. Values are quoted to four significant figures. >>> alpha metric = 3.728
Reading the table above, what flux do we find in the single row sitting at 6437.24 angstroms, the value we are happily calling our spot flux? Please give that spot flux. 13.8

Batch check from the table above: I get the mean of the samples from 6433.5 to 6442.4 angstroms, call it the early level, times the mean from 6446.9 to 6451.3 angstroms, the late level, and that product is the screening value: 191.4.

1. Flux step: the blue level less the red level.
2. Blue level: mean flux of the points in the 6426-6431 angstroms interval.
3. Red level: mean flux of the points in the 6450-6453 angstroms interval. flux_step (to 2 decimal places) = 0.10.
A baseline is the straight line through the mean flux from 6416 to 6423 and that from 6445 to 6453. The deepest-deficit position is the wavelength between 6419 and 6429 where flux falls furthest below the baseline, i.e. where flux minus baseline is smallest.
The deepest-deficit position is 6419.47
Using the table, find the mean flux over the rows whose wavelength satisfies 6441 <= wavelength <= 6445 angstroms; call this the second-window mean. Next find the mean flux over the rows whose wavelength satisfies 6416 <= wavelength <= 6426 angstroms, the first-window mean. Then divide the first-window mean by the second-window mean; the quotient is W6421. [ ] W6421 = 1.00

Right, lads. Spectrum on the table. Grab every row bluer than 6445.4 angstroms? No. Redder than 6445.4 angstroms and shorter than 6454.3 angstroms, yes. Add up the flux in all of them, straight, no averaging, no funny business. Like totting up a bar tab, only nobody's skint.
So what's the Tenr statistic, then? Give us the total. 83.1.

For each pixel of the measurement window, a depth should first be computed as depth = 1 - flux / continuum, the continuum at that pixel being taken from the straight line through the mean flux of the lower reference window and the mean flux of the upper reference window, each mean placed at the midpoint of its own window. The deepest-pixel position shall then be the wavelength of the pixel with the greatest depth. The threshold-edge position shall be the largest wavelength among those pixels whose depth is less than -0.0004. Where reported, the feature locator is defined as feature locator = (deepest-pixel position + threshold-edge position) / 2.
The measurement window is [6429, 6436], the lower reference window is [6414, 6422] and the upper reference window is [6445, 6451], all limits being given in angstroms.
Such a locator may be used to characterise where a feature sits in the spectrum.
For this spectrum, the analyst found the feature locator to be 6432.8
